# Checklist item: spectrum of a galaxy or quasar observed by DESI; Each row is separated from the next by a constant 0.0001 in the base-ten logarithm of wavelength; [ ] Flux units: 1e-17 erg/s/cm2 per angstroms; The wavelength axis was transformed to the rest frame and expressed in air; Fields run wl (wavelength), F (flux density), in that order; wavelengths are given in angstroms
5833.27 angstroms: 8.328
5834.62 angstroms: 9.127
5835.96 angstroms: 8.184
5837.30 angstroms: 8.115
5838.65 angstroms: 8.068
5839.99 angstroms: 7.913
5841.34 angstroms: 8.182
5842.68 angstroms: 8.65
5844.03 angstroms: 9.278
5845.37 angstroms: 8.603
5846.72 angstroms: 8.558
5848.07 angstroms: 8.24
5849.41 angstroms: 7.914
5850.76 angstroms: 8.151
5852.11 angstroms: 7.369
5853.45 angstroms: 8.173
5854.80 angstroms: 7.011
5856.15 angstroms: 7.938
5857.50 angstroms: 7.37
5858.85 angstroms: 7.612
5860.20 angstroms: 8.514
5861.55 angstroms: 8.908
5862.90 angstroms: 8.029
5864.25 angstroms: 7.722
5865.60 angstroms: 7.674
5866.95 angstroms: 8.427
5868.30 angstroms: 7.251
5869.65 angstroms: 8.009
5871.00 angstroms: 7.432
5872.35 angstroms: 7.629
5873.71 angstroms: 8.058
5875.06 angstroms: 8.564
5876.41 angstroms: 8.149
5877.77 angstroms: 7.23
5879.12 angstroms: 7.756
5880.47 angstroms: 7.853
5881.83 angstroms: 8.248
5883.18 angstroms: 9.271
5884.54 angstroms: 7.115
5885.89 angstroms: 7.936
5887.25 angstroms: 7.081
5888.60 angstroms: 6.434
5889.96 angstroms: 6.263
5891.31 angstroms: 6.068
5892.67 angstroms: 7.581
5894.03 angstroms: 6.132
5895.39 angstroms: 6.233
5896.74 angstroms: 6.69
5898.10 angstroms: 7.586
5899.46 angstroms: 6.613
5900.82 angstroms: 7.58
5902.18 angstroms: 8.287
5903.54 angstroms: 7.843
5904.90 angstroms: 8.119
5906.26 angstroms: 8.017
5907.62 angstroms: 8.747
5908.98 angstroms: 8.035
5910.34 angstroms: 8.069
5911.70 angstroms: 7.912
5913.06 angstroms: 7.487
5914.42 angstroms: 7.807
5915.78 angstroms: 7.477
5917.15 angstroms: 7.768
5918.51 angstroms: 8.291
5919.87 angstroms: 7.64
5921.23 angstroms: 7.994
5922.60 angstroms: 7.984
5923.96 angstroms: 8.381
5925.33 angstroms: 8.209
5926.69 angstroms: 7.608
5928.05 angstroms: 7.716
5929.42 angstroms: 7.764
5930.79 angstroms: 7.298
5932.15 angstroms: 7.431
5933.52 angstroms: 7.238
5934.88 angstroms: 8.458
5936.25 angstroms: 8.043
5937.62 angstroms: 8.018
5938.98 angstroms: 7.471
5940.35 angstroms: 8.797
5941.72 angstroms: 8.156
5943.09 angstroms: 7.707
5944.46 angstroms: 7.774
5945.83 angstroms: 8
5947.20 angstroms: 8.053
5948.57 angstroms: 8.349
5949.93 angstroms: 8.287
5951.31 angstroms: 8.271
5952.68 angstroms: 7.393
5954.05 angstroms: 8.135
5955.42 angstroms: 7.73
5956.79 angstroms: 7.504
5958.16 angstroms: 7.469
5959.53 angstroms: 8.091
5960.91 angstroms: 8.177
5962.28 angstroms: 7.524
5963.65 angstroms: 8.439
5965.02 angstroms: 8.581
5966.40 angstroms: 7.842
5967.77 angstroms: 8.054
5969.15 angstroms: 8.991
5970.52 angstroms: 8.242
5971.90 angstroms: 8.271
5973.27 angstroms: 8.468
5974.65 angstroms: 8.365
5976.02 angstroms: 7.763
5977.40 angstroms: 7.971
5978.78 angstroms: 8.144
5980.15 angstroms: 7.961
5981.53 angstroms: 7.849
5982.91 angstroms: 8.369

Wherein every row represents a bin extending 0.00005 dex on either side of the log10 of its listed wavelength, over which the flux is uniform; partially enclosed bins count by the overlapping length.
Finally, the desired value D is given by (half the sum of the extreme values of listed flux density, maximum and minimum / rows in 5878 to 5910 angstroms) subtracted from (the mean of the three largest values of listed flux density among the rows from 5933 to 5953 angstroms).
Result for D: 0.9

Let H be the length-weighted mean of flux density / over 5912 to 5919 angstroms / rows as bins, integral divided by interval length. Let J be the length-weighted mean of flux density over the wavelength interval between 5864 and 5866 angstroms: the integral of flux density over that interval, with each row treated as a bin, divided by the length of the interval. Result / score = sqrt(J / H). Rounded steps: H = 7.76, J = 7.70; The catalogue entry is 1.00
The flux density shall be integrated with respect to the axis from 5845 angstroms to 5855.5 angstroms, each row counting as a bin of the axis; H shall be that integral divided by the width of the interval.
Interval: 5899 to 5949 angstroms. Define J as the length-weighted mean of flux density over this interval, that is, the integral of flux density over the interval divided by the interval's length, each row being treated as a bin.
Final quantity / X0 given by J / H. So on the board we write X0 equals 0.99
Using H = 7.98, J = 7.90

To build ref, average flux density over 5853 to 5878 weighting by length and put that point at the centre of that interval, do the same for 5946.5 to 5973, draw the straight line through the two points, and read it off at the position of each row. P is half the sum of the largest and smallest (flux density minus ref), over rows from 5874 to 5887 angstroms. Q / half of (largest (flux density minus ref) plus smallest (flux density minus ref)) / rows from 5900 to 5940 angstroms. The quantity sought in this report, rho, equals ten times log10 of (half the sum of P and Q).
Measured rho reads -8.8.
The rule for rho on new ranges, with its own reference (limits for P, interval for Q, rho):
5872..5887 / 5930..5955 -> -9.0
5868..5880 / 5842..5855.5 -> -8.5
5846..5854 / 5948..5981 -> -9.6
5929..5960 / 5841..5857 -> -8.6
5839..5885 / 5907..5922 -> -6.7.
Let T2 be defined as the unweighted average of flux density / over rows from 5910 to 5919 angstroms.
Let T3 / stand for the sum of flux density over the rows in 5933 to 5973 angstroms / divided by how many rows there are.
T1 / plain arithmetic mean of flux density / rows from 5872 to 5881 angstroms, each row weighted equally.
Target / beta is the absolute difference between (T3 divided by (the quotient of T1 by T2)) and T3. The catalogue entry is 0.06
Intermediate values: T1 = 7.89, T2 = 7.83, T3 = 8.04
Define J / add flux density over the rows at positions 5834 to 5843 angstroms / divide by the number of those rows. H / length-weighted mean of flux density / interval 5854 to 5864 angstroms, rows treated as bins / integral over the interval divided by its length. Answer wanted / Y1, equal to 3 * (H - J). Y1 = -1.3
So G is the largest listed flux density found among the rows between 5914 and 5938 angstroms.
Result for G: 8.458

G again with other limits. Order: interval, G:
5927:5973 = 8.991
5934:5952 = 8.797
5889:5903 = 8.287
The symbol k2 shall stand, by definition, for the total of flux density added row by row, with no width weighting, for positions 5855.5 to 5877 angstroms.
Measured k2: 127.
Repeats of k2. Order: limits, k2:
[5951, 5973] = 129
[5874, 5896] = 118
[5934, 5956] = 129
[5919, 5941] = 126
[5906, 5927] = 127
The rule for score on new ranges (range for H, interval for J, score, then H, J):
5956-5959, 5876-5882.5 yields 1.02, 7.54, 7.83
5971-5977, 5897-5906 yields 0.96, 8.20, 7.64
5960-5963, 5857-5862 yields 1.01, 7.87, 8.09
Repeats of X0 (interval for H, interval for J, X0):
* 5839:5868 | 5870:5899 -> 0.91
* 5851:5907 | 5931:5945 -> 1.04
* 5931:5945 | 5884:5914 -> 0.93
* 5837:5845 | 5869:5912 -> 0.90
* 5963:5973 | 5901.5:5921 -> 0.95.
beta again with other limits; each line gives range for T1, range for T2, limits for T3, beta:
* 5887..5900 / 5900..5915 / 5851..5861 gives 1.53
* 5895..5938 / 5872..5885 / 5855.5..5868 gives 0.23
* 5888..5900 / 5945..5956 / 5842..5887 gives 1.70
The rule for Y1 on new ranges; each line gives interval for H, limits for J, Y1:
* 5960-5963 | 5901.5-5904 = -0.6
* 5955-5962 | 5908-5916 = 0.0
